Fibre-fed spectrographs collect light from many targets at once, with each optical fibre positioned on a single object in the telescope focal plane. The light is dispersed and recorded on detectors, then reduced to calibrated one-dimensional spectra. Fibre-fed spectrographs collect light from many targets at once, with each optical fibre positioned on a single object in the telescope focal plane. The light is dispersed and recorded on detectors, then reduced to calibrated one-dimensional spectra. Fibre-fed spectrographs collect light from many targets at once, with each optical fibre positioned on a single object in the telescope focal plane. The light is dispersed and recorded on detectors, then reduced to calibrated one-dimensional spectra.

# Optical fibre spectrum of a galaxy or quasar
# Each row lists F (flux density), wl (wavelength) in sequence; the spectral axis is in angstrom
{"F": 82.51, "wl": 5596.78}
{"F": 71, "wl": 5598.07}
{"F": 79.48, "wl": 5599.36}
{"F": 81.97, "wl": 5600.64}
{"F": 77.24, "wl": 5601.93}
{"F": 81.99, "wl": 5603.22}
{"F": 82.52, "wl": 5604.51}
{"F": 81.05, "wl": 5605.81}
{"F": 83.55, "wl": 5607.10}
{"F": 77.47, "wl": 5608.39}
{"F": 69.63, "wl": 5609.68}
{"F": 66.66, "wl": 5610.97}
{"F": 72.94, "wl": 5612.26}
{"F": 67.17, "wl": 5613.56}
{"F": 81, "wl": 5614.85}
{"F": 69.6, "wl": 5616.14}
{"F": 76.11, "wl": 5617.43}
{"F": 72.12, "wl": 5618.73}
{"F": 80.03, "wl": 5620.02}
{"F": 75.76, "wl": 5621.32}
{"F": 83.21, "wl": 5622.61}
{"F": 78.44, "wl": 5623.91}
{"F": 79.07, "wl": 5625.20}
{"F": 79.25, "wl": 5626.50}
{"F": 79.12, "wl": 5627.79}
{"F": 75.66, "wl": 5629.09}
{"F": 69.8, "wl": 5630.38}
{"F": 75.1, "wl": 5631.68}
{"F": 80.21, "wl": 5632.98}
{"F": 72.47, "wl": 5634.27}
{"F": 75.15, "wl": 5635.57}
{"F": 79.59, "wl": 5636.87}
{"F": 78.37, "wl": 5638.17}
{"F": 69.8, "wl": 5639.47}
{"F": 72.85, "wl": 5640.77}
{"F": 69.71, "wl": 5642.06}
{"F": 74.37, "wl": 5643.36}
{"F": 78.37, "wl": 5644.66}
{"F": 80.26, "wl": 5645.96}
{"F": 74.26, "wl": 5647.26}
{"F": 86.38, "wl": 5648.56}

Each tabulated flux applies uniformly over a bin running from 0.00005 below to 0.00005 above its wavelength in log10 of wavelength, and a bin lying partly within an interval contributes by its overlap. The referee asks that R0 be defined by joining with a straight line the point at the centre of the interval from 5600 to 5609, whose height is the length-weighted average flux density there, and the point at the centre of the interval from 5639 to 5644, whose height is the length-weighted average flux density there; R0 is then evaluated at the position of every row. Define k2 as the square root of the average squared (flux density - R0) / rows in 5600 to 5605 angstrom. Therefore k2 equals 2.3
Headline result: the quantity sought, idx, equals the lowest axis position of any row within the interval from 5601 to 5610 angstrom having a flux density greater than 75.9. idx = 5601.93 angstrom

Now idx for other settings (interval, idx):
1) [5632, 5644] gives 5632.98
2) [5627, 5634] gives 5627.79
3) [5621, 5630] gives 5622.61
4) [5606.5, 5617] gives 5607.10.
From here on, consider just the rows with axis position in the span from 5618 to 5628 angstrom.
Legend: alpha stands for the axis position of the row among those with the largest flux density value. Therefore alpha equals 5622.61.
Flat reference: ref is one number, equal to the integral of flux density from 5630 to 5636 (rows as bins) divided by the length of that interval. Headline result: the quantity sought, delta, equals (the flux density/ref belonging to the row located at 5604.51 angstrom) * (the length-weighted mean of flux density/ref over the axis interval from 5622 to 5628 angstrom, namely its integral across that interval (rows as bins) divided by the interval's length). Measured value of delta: 1.18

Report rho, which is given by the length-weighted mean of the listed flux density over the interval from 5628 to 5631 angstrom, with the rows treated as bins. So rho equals 73.7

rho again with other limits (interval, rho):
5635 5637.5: 77.4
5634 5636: 73.8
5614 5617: 75.0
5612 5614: 69.5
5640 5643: 71.7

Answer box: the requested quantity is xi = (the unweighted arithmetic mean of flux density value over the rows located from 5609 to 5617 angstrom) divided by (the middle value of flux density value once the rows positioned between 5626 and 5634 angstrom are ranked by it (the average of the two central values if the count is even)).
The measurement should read 0.92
